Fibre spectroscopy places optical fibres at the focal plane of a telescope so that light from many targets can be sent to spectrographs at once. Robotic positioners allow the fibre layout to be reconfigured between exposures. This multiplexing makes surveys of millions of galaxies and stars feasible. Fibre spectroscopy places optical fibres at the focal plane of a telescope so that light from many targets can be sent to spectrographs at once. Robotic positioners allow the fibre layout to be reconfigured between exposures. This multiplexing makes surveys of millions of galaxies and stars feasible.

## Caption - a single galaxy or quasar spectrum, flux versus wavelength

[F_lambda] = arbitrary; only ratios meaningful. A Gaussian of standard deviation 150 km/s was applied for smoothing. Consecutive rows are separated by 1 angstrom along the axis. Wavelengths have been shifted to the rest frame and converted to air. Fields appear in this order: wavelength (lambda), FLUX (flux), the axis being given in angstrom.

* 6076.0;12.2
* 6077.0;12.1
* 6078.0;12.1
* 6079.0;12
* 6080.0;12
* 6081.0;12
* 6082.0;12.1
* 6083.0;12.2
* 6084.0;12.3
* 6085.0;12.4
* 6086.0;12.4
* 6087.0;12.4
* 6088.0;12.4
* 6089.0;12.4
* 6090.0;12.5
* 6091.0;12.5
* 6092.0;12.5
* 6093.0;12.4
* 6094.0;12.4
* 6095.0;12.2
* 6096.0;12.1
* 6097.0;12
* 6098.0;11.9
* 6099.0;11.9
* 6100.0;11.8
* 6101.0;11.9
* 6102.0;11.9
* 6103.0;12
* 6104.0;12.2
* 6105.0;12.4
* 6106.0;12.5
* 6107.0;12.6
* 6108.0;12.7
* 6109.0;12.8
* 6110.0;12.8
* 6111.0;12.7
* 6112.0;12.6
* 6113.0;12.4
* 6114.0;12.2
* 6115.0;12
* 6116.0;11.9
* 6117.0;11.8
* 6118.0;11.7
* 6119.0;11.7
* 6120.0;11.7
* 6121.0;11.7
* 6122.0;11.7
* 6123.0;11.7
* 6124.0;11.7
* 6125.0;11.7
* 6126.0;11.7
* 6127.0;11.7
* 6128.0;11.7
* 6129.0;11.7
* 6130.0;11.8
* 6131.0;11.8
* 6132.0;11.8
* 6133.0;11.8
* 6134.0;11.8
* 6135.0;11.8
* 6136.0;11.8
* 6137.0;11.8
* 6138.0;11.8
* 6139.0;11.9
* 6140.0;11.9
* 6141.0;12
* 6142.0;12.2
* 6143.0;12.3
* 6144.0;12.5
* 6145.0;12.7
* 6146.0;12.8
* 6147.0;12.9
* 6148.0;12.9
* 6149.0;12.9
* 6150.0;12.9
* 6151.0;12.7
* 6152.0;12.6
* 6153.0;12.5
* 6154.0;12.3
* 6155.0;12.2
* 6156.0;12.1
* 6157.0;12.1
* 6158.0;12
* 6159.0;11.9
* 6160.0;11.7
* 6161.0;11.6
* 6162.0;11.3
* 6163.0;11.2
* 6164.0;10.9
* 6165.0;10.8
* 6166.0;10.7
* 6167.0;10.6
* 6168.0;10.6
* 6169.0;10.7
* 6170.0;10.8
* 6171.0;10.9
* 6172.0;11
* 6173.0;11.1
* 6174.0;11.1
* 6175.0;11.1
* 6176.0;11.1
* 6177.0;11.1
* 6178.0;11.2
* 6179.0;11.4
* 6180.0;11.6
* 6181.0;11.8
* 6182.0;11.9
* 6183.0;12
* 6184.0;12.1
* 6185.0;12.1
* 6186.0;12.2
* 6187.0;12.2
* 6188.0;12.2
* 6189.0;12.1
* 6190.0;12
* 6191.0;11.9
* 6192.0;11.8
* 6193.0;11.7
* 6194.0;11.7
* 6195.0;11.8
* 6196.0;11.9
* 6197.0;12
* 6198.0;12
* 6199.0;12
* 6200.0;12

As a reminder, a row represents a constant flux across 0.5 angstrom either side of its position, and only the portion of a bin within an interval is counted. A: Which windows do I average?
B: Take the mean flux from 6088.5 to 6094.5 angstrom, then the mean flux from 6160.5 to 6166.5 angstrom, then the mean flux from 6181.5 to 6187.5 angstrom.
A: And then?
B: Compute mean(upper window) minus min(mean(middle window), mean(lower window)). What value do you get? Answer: 1.0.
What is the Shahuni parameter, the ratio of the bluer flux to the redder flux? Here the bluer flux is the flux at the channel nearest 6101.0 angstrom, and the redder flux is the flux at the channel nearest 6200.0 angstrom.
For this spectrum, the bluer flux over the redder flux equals 0.99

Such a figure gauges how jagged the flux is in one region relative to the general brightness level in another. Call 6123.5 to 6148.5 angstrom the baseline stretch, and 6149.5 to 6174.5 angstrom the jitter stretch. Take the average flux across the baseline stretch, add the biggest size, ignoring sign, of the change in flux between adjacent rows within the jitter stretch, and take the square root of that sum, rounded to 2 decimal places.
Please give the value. 3.51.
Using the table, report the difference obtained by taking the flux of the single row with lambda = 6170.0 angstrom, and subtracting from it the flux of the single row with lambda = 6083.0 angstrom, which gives -1.4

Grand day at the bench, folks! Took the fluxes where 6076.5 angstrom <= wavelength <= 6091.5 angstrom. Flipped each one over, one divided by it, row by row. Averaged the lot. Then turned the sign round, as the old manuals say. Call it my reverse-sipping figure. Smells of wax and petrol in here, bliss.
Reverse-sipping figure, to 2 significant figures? -0.082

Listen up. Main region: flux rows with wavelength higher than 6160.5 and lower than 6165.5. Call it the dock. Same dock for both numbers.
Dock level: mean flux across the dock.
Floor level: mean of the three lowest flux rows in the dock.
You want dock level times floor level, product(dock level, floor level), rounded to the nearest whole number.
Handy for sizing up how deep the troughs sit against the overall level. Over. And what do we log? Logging 122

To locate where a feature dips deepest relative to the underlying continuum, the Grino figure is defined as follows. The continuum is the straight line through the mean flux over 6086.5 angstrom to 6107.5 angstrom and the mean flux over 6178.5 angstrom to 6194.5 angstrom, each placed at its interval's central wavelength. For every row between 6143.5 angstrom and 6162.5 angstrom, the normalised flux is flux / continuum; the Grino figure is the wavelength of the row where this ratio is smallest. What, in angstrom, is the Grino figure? 6162.0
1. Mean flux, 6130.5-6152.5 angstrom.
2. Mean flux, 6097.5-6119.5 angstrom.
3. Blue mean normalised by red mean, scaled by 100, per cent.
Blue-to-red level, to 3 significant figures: 99.6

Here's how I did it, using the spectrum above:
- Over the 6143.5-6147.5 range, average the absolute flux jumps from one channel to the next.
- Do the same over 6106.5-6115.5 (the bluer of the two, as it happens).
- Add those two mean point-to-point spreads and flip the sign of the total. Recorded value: -0.26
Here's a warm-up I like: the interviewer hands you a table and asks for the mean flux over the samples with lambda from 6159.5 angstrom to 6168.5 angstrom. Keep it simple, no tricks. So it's 11.0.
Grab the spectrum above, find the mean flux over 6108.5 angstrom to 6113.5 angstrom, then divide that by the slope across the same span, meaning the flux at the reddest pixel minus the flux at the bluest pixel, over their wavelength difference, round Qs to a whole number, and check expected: -127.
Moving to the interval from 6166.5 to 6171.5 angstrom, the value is 143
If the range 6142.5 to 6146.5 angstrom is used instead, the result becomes 75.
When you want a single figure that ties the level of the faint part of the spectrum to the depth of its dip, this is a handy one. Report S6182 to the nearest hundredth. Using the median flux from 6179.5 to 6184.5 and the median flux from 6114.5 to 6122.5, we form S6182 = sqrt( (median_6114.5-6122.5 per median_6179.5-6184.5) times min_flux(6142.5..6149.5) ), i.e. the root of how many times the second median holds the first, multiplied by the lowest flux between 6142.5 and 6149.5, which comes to 3.48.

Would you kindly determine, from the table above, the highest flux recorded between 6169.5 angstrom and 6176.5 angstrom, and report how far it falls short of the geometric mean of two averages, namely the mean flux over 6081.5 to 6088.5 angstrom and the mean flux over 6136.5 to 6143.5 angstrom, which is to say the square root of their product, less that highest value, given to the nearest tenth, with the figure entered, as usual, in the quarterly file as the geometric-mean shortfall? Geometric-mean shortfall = 1.0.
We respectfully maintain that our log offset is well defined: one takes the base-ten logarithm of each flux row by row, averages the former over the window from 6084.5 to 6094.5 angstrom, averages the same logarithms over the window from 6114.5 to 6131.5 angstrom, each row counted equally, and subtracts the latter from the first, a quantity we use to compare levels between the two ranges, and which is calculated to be 0.025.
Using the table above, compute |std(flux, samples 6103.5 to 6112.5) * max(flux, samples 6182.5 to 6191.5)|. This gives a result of 2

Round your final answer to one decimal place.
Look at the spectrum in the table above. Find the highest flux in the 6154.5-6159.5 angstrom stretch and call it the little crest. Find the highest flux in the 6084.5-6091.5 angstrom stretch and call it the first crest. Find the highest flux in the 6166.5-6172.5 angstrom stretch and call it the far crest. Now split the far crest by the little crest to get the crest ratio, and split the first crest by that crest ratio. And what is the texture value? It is 13.9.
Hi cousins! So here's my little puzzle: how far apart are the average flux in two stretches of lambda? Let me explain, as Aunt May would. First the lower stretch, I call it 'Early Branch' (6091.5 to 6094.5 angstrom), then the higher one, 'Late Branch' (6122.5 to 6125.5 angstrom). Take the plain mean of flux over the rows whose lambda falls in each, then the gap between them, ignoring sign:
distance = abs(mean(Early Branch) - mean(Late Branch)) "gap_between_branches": 0.73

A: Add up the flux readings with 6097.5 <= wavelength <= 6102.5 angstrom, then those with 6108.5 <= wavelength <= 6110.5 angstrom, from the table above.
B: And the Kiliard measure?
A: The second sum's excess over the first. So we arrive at -34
